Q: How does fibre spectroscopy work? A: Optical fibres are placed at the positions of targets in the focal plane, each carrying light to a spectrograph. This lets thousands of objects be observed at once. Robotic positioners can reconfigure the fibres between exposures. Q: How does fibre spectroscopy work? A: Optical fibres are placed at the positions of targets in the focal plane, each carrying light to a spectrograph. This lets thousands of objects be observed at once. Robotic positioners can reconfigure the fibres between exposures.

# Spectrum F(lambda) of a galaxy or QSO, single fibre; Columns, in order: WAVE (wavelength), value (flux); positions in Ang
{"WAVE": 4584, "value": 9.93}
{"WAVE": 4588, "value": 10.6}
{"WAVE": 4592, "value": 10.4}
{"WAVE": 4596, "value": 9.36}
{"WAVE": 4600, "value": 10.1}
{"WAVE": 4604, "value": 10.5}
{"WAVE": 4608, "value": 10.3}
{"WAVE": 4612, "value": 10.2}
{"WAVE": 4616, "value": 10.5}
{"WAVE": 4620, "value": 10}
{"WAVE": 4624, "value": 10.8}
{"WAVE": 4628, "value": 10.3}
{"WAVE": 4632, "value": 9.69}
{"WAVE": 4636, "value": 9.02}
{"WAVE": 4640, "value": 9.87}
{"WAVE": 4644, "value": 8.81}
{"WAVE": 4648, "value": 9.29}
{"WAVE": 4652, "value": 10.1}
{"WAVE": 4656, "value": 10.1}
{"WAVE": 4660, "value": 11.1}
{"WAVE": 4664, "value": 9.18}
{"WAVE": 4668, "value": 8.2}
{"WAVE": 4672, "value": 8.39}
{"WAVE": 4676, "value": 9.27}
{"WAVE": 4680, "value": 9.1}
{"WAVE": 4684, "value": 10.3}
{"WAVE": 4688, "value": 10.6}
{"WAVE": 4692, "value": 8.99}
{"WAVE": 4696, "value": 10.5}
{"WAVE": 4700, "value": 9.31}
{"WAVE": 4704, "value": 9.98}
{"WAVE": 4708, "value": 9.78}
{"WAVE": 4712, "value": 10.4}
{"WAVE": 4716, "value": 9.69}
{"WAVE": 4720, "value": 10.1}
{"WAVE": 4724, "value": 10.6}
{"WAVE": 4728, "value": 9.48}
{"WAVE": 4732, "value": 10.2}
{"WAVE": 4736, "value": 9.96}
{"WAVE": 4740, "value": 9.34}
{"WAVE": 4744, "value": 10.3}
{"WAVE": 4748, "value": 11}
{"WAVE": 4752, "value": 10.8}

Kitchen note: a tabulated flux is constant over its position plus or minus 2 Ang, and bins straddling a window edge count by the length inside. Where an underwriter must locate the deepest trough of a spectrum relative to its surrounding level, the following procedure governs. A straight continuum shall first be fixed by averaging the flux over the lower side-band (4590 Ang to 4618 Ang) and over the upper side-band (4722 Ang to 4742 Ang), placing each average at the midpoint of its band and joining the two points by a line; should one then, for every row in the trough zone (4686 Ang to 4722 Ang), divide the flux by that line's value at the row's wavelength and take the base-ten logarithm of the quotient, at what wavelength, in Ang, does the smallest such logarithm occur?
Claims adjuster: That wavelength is 4692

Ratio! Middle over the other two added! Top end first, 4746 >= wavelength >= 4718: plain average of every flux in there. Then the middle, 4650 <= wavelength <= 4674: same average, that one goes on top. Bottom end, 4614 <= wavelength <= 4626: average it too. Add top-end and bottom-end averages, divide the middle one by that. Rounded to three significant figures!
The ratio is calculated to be 0.466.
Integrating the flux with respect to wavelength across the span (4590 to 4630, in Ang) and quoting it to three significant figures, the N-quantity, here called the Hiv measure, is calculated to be 410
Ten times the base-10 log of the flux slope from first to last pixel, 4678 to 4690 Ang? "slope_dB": -7.3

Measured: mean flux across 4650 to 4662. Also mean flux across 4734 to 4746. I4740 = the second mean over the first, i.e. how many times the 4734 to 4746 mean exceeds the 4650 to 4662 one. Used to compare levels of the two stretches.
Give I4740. 0.95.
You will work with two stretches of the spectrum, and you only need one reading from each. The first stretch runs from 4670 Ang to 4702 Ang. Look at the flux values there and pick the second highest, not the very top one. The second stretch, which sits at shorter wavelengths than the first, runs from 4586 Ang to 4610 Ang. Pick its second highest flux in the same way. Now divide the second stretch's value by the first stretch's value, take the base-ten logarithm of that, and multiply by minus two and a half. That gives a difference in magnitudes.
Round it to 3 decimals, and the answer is 0.000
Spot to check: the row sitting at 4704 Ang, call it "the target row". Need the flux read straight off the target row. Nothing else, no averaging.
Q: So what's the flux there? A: 9.98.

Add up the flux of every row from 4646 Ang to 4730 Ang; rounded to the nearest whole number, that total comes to 204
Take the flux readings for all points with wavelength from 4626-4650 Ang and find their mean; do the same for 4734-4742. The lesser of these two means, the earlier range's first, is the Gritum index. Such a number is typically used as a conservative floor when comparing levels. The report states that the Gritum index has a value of 9.50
